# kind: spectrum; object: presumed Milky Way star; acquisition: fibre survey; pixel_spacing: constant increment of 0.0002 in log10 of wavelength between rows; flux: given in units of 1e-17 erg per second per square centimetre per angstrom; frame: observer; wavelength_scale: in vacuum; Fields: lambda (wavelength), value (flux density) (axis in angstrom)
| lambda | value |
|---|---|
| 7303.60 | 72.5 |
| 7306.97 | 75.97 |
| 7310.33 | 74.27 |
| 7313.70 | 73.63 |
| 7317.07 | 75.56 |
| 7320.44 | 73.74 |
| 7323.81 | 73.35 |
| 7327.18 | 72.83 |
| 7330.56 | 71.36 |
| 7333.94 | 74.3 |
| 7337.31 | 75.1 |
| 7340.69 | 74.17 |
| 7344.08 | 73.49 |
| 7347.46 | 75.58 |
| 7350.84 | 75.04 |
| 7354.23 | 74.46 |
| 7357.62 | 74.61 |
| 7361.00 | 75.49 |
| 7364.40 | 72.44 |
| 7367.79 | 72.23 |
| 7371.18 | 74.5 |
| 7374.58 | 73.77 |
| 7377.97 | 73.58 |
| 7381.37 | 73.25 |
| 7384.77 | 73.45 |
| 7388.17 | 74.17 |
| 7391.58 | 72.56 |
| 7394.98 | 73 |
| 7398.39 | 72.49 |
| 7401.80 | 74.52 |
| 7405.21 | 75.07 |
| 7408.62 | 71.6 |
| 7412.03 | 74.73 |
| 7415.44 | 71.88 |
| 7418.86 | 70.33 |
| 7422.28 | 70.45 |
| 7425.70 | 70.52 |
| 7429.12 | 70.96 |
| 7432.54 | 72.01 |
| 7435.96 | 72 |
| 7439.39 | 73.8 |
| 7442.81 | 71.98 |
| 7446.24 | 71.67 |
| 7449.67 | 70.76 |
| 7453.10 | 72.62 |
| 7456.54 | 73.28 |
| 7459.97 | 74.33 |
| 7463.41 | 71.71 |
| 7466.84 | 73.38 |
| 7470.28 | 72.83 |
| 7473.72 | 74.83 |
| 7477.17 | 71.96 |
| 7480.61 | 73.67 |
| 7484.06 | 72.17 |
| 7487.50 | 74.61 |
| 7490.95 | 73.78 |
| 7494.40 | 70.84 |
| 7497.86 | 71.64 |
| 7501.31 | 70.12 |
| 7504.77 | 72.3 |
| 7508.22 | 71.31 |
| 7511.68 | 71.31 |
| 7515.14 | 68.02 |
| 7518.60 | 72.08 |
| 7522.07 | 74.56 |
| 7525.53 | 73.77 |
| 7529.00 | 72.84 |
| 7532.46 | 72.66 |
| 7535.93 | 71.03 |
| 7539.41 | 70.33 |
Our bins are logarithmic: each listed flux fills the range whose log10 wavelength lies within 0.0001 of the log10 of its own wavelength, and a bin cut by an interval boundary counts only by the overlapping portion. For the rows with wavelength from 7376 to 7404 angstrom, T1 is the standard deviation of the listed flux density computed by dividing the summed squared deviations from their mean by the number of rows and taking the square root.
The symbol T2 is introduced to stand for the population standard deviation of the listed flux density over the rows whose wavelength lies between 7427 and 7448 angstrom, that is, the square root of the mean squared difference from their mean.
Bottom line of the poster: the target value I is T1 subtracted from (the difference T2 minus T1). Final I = -0.5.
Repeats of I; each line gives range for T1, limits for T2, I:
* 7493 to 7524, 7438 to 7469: -2.2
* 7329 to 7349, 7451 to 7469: -1.8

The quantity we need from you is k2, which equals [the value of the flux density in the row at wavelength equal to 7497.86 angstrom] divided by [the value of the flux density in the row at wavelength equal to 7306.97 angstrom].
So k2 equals 0.94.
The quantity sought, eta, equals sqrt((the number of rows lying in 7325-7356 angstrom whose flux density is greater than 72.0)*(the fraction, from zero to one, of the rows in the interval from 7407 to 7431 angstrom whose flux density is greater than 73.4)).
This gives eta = 1.1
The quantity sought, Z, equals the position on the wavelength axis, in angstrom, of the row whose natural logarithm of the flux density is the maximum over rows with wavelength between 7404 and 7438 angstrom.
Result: 7405.21 angstrom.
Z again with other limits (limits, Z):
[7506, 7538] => 7522.07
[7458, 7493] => 7473.72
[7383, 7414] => 7405.21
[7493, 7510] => 7504.77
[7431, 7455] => 7439.39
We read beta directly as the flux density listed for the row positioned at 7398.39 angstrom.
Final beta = 72.49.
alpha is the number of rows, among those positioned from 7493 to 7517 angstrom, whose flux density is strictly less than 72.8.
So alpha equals 7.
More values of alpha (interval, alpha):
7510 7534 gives 4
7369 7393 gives 1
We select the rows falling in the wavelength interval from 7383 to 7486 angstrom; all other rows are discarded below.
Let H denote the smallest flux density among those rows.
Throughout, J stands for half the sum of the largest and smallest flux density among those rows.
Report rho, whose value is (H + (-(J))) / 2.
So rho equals -1.2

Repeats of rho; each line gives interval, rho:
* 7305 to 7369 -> -1.2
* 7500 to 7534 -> -1.6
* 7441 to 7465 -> -0.9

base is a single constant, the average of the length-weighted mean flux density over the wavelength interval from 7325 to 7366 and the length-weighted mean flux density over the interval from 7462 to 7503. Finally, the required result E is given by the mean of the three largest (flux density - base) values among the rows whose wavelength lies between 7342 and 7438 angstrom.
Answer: 2.0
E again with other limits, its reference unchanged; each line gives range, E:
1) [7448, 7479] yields 0.8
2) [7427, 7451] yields -0.7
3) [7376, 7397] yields 0.4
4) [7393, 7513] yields 1.5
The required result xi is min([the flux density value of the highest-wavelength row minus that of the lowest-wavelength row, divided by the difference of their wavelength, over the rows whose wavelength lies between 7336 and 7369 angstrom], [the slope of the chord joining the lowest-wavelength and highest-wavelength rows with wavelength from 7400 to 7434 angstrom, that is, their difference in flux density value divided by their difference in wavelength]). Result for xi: -0.094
